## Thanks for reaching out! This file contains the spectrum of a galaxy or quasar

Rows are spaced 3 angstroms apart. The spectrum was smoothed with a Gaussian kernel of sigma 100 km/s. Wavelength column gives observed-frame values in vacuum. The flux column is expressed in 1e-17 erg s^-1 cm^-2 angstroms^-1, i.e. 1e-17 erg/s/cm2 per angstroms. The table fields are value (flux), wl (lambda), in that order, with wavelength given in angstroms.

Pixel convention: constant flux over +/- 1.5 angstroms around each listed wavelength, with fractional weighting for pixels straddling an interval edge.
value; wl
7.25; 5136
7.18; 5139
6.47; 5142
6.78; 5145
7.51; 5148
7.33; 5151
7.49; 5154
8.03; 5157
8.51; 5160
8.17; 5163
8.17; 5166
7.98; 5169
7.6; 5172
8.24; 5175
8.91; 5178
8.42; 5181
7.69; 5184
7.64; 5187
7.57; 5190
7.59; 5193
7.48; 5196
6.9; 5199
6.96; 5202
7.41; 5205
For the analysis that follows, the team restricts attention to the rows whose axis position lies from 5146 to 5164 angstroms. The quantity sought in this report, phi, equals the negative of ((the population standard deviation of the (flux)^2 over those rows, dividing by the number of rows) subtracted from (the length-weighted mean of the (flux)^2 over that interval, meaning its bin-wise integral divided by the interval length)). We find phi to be -54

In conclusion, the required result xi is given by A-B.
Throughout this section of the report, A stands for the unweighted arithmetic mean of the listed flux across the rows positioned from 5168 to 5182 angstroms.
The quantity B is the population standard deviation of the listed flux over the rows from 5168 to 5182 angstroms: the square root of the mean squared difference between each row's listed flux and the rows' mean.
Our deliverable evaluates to 7.8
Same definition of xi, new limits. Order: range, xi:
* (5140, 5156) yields 6.7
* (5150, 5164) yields 7.5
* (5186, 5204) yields 7.1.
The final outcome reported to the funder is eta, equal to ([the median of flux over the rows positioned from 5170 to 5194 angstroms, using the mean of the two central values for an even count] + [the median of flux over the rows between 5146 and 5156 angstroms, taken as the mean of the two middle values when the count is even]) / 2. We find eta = 7.58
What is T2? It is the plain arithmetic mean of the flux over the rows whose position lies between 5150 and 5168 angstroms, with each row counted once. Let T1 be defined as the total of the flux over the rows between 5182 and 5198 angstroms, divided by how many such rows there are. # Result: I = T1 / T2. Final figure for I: 0.96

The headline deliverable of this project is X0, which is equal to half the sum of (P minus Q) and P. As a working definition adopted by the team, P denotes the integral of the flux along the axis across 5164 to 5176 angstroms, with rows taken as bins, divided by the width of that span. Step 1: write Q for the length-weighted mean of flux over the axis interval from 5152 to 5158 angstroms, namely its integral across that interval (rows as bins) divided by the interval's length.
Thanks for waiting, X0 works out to 4.1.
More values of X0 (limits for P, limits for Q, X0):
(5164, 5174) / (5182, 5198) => 4.1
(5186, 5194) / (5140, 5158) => 4.0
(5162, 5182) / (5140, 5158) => 4.6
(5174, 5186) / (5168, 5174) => 4.4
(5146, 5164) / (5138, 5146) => 4.4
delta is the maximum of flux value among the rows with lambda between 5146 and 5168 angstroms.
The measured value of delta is 8.51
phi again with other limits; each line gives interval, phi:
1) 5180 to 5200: -52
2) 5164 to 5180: -60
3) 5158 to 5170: -64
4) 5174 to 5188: -60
